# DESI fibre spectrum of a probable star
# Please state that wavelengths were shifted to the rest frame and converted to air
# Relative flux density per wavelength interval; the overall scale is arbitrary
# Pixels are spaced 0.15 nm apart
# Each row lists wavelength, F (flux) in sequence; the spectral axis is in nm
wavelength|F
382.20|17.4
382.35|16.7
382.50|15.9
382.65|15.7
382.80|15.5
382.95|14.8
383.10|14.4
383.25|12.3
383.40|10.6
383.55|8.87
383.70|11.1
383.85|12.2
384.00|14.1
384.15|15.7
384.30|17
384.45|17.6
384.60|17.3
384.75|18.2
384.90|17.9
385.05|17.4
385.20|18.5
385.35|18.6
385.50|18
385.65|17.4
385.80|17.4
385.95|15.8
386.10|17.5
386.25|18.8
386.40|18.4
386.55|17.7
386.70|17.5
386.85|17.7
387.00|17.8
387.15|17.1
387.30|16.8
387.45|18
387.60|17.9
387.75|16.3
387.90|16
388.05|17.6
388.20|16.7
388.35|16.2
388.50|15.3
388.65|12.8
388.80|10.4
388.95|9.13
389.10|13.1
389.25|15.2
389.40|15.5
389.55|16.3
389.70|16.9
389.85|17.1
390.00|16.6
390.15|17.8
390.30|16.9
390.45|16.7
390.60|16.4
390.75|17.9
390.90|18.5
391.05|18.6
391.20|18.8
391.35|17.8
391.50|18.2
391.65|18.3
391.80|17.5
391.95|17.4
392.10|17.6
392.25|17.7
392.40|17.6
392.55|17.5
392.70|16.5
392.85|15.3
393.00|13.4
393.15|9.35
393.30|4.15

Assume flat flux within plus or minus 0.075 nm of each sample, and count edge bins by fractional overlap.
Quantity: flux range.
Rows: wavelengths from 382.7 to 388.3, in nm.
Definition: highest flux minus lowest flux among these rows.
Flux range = 10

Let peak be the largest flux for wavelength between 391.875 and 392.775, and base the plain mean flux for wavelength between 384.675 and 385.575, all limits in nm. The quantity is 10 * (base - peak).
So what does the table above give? 4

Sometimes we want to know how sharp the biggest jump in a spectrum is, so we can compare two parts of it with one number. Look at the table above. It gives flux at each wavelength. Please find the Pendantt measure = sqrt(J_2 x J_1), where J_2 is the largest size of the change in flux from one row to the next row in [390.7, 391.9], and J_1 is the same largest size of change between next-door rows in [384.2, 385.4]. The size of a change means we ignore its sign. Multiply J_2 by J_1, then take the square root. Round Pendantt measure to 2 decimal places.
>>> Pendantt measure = 1.05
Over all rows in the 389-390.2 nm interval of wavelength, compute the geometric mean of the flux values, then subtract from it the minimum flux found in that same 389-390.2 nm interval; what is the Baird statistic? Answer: 2.90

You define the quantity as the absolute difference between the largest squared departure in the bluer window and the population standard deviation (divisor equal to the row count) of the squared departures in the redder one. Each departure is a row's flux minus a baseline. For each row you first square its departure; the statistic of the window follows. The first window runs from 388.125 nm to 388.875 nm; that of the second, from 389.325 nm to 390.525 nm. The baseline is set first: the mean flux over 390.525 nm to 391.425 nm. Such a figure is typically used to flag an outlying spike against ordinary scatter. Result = 56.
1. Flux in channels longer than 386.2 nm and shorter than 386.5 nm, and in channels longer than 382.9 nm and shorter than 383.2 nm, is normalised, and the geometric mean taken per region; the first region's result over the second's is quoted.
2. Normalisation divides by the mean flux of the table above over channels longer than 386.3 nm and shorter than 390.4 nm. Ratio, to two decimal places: 1.27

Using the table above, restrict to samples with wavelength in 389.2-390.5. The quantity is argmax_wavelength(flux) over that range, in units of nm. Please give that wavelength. 390.15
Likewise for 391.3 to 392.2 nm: 391.65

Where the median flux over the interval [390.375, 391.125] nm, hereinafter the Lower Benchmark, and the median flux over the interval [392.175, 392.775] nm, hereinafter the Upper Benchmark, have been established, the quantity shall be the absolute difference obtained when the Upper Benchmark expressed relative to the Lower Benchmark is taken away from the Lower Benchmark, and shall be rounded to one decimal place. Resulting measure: 16.9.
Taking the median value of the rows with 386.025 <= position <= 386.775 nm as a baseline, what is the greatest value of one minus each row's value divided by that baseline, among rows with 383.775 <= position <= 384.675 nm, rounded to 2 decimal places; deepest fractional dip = 0.31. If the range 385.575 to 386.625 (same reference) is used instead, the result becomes 0.11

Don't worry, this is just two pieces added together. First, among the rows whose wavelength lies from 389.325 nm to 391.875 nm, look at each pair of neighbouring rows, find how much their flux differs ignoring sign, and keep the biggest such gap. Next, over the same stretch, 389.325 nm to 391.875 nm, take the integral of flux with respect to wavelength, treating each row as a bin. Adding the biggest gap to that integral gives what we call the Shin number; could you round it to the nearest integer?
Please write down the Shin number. 46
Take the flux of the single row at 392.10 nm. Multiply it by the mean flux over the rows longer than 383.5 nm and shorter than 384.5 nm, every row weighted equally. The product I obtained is 243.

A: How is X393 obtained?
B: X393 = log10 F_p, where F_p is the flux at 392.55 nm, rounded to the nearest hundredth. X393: 1.24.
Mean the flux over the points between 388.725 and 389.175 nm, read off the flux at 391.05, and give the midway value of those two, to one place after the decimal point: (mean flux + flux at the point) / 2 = 14.7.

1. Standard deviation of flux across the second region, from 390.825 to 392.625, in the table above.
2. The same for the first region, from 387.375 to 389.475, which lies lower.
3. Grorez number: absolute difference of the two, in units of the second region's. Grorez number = 4.5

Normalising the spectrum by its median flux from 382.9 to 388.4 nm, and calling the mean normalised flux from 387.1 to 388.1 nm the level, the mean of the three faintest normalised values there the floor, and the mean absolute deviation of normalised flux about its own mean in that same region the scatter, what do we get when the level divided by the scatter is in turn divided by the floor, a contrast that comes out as 29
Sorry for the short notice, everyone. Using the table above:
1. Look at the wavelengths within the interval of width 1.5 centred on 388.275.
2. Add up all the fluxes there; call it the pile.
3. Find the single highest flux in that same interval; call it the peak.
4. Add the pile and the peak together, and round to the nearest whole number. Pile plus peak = 166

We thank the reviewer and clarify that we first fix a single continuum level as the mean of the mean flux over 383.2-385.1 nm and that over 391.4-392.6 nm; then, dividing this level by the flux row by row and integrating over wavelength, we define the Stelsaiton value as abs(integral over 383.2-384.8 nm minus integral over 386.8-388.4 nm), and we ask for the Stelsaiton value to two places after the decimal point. 0.43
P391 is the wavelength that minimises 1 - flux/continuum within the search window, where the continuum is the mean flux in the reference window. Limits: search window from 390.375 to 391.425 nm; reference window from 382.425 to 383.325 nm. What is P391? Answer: 391.20 nm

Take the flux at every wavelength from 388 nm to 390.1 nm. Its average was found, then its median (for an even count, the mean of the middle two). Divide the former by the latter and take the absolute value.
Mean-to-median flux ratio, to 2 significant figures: 0.94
